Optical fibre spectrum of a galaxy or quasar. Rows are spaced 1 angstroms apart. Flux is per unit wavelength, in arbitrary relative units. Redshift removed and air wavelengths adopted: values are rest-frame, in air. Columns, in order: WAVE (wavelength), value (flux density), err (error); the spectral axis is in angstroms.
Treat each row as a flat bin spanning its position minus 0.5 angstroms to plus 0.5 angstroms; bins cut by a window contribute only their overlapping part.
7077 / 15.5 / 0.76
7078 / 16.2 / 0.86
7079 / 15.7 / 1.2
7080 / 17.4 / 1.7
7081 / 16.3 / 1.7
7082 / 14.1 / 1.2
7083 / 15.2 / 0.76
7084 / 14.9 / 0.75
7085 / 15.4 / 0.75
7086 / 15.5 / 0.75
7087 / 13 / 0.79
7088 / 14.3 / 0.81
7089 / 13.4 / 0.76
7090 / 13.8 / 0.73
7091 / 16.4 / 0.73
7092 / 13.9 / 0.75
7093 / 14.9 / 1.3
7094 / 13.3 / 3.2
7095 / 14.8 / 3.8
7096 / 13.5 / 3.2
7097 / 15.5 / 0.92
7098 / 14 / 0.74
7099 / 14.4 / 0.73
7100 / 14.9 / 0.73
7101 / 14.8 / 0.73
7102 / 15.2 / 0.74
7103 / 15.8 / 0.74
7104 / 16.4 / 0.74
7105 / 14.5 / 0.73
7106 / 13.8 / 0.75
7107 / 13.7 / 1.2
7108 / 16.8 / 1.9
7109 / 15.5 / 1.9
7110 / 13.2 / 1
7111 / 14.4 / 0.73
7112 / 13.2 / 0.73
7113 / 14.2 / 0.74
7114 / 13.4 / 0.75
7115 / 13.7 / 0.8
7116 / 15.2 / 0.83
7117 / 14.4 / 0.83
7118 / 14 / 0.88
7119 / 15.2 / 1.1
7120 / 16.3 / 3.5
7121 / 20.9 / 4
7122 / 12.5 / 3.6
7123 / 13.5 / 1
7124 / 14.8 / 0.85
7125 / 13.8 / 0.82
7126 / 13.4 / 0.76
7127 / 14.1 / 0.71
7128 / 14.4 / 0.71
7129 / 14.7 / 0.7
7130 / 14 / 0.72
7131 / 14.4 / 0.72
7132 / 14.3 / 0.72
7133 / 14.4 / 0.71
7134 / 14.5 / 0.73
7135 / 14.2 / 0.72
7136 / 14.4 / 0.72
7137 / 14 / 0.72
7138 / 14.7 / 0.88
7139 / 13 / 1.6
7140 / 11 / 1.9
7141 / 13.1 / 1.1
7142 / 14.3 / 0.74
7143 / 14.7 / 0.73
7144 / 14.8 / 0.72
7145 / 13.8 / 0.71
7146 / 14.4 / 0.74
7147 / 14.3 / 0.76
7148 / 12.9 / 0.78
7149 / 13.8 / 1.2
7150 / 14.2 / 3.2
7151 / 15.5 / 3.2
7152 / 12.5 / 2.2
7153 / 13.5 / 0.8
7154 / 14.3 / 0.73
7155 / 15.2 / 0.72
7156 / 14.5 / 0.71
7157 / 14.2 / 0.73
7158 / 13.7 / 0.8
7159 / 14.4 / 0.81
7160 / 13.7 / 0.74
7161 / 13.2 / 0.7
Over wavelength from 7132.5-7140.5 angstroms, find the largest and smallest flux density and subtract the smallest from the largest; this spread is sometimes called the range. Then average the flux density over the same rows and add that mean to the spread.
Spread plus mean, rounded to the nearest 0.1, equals 17.5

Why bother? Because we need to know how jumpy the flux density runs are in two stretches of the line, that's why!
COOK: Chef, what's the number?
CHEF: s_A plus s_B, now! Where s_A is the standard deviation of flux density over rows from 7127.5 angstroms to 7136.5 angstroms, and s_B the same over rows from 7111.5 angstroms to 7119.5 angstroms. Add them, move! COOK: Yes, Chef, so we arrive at 0.9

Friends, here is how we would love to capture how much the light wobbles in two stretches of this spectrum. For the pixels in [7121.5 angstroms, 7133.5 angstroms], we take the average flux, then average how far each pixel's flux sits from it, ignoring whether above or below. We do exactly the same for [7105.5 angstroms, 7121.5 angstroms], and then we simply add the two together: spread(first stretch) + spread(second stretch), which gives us 1.82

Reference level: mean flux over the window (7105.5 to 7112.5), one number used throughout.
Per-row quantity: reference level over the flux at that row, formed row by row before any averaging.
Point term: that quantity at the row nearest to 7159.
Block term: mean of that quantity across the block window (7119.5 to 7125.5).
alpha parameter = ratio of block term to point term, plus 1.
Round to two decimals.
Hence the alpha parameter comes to 1.97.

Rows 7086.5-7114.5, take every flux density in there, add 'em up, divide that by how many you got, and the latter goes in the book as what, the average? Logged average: 14.5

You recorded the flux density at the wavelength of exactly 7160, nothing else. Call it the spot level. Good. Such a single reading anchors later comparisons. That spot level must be 13.7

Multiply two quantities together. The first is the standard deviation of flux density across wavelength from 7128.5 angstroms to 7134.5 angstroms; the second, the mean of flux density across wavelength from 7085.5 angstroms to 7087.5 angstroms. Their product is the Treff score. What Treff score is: 3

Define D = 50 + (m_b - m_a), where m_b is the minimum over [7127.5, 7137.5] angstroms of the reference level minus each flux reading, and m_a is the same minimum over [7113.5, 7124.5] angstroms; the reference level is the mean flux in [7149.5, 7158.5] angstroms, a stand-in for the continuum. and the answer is 56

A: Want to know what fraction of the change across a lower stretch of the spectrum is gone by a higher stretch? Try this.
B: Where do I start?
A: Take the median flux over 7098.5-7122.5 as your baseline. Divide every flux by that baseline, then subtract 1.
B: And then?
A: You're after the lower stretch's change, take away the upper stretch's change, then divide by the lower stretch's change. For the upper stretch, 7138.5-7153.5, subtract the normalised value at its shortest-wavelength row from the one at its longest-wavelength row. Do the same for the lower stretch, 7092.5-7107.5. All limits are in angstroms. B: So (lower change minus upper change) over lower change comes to 1.4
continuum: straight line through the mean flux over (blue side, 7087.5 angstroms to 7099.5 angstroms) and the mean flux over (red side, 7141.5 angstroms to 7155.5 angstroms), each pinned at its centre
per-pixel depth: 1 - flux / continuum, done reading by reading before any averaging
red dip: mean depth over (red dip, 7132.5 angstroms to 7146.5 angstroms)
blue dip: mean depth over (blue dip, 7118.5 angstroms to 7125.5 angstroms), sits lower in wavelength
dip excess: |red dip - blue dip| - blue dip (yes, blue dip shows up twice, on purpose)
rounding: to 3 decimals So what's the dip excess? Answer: 0.162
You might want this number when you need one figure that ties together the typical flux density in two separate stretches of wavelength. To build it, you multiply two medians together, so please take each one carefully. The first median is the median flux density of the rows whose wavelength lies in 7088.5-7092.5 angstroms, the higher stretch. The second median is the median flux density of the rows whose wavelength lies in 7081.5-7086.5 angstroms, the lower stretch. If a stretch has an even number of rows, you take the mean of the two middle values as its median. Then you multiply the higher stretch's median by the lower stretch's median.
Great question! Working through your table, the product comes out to 211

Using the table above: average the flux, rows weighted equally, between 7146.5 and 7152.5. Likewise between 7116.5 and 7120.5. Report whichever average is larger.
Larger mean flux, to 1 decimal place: 15.0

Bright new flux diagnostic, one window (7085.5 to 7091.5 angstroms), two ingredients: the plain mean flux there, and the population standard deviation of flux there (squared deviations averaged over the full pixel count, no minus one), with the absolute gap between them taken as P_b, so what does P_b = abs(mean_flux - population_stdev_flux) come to 13.2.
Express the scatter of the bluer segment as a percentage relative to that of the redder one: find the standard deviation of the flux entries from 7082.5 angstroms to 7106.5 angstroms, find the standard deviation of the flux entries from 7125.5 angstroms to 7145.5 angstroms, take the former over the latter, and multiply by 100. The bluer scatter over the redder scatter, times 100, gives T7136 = 108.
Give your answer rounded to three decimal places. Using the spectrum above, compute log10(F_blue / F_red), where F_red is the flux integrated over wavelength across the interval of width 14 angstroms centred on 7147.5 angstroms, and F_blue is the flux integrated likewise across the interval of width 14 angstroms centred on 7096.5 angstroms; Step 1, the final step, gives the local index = 0.020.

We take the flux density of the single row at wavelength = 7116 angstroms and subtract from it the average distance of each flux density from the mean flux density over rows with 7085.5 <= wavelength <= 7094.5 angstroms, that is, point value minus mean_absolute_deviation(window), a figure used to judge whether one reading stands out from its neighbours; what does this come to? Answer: 14.3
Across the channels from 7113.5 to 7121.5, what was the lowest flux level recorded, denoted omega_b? 13.4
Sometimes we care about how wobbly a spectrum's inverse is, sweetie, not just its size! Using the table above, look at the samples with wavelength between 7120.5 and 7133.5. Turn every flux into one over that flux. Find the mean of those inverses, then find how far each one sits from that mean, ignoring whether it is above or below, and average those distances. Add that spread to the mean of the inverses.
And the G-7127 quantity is 0.0736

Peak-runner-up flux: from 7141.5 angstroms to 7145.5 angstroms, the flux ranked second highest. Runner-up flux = 14.7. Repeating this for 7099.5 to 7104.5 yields 15.8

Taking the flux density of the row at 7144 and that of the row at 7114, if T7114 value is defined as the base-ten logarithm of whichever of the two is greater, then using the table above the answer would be 1.17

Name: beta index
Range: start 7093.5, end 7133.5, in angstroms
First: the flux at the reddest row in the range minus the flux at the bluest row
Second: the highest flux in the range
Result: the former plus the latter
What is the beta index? 22.0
